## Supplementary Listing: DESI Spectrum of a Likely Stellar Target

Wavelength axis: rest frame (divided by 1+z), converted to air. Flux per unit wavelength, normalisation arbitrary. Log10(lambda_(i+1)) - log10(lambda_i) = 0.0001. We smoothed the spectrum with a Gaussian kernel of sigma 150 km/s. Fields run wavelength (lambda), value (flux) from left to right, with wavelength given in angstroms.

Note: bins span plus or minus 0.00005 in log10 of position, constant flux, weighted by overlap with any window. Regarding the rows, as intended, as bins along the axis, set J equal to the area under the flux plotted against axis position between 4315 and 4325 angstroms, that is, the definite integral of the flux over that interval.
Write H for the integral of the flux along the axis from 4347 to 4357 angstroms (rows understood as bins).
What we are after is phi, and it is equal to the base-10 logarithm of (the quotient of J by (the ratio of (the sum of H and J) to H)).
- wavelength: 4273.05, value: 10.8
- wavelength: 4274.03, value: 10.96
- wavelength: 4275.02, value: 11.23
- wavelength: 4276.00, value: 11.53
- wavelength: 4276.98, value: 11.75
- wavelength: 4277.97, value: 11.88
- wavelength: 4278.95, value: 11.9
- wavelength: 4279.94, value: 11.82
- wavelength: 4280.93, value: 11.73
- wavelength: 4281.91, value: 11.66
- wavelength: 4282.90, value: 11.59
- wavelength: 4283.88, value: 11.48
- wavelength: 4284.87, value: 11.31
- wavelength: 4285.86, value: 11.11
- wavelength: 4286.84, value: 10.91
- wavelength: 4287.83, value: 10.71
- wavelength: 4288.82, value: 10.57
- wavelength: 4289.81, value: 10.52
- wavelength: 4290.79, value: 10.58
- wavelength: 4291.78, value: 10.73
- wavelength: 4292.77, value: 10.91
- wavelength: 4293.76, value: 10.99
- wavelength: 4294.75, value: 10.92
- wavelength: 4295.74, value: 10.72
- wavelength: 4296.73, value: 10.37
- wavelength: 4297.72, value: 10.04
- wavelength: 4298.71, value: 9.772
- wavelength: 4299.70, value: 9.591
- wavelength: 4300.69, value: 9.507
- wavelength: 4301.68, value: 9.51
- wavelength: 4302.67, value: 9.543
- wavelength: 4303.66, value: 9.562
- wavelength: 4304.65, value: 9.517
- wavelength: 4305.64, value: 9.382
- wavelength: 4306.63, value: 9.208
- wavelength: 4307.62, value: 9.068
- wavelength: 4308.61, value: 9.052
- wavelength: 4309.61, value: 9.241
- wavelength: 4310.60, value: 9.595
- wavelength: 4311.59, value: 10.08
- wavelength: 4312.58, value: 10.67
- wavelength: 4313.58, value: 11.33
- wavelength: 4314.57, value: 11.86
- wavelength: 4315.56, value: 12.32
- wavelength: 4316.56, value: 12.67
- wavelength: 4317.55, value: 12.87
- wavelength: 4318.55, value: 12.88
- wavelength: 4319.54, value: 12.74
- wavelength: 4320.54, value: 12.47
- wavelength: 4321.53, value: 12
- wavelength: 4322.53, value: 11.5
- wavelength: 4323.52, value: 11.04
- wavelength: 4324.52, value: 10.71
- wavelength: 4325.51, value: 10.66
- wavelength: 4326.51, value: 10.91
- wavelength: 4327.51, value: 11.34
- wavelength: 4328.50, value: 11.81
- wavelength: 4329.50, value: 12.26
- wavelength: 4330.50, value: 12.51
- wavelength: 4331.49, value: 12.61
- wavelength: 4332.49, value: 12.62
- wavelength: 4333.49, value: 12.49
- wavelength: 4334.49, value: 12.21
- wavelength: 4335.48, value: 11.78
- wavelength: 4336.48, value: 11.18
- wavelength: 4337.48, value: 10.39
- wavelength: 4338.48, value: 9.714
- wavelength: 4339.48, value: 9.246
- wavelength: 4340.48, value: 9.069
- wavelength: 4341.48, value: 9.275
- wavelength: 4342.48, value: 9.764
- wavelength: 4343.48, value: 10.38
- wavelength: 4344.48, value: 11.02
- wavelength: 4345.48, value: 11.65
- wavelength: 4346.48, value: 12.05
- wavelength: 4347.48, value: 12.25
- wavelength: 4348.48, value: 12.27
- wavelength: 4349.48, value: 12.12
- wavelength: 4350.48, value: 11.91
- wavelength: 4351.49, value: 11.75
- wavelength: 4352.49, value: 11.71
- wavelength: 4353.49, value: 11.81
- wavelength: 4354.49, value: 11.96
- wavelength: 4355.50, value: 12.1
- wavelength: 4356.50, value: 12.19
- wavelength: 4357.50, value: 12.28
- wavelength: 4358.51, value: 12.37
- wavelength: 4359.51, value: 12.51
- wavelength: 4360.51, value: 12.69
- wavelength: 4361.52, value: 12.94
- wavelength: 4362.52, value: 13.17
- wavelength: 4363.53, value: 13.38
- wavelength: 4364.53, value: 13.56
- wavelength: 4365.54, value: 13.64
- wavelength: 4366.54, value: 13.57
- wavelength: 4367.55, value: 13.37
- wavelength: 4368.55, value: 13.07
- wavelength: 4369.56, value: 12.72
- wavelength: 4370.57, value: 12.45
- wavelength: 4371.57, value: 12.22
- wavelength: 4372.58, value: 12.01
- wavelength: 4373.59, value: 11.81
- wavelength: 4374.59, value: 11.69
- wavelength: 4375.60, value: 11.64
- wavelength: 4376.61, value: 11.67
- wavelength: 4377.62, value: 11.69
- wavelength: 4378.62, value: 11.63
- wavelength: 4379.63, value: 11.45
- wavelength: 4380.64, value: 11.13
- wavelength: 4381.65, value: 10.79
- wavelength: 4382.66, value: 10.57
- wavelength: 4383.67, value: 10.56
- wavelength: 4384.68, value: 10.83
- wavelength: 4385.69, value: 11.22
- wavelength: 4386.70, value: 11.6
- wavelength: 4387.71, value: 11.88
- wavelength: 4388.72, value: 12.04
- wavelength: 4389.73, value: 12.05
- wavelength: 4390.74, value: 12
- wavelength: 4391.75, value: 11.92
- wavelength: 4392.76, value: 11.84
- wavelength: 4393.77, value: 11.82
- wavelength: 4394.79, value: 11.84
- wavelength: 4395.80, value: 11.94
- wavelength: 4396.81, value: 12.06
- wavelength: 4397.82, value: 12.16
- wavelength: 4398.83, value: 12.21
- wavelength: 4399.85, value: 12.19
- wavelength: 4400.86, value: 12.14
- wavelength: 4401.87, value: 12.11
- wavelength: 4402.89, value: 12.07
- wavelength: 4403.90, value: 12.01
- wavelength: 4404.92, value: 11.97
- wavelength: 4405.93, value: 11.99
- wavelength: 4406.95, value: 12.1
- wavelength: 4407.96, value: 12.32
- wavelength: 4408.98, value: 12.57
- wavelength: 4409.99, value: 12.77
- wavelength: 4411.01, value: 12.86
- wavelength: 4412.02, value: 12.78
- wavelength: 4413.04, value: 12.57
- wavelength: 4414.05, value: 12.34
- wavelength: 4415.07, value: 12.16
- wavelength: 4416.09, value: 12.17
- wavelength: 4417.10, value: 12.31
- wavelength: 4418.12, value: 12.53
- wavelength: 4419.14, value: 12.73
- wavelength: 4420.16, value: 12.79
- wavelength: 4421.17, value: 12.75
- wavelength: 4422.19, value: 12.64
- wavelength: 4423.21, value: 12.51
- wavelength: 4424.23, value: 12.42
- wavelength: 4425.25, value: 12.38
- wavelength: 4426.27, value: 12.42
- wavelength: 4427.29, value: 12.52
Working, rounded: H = 120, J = 121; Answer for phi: 1.78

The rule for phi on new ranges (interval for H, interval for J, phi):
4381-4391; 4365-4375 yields 1.78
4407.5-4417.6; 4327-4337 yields 1.79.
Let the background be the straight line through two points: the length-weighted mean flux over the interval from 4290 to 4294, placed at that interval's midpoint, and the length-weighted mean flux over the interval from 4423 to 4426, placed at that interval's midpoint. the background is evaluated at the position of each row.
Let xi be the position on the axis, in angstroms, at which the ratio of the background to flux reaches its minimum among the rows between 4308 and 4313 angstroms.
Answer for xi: 4312.58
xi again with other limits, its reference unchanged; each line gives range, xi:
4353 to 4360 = 4359.51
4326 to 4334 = 4331.49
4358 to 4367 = 4365.54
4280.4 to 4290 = 4280.93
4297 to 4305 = 4297.72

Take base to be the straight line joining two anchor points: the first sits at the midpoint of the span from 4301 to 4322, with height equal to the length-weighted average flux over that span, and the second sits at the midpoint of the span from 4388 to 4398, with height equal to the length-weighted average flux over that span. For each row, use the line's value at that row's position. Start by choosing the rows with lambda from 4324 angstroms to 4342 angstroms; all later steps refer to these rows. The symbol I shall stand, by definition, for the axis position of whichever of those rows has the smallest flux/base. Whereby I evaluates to 4340.48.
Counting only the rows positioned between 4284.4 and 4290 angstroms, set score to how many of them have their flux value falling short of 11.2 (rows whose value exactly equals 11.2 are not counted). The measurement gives 5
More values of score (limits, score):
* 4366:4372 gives 0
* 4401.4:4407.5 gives 0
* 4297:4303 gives 6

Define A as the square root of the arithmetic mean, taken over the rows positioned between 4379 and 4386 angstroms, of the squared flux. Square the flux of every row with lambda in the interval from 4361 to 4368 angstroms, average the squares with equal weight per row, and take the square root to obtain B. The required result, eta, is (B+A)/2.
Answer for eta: 12.2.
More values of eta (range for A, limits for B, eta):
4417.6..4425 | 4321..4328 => 11.9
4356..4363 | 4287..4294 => 11.7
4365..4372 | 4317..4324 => 12.6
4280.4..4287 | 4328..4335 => 11.9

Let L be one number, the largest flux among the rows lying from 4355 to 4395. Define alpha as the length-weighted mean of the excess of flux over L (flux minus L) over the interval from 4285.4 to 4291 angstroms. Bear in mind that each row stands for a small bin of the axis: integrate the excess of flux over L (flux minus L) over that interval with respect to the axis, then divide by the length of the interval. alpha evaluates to -2.9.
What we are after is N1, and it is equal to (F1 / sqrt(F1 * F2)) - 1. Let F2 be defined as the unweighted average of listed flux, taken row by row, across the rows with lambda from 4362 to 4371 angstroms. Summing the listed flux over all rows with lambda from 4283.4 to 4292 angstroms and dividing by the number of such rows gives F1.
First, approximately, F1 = 10.9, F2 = 13.2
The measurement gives -0.093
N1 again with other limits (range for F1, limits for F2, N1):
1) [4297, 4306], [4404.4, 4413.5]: -0.121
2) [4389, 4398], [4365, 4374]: -0.032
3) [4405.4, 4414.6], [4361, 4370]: -0.030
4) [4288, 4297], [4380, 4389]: -0.022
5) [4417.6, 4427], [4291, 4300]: 0.097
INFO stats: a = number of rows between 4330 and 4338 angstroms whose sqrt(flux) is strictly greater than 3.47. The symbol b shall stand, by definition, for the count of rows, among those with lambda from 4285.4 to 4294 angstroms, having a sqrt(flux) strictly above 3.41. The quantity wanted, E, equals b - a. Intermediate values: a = 5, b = 0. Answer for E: -5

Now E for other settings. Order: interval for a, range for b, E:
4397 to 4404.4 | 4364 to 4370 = 0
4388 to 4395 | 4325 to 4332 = 3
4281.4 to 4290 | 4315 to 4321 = 6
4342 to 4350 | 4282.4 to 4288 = -4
